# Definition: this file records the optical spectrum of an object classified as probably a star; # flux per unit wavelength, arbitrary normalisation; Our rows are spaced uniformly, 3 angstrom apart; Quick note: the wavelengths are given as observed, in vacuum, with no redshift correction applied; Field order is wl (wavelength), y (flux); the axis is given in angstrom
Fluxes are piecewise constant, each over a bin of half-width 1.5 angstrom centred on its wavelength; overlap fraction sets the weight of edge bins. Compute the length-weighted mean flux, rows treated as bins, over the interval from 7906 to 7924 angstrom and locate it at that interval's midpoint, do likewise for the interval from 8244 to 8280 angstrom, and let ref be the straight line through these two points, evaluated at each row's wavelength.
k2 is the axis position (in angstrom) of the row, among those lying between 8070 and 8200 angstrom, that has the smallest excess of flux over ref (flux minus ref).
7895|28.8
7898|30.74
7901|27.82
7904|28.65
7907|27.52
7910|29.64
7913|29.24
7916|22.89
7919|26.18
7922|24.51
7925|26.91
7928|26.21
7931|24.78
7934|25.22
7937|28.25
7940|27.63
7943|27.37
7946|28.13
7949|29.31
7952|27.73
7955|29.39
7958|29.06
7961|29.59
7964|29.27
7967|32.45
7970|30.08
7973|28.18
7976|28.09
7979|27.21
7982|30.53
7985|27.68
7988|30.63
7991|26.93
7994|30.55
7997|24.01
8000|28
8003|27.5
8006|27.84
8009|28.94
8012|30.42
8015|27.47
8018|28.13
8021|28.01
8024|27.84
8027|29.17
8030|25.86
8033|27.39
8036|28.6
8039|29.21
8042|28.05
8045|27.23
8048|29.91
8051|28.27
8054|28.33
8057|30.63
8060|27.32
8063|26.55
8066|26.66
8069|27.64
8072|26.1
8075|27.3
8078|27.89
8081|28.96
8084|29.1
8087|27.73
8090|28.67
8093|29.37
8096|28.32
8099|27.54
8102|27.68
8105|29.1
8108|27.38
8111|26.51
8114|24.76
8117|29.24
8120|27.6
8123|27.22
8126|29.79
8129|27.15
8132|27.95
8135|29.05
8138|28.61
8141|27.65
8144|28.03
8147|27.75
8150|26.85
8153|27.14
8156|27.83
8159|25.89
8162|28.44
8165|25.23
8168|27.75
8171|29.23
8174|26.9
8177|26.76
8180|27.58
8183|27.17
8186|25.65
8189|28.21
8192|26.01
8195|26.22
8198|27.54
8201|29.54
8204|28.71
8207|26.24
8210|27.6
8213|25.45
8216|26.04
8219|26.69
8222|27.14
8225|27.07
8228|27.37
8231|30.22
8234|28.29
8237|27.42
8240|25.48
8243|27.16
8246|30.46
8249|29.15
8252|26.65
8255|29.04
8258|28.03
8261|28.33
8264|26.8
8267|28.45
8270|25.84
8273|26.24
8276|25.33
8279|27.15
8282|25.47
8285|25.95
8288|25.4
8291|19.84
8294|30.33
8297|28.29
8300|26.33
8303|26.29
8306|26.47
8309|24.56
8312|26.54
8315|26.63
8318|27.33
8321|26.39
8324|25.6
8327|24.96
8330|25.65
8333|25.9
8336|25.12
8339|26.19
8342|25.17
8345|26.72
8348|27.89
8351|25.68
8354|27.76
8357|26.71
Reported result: 8114 angstrom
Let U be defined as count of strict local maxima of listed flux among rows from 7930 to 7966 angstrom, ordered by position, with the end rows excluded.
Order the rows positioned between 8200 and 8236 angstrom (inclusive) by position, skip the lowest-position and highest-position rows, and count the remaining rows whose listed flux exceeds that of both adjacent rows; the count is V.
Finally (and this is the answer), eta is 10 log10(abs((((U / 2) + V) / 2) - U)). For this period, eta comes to 2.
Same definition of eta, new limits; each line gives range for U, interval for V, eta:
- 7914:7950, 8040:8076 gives -1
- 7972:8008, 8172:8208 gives 2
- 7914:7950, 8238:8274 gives -6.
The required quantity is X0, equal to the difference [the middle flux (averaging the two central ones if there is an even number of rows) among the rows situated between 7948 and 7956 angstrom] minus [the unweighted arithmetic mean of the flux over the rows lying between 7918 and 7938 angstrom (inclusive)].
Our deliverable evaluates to 3.3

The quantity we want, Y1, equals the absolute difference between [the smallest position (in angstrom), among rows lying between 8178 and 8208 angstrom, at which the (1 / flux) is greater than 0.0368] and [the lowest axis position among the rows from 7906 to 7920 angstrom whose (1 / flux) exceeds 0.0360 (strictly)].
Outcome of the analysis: 276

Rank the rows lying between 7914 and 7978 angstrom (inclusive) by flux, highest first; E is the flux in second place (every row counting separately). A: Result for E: 30.08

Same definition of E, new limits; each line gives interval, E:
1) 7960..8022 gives 30.63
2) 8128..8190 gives 29.05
